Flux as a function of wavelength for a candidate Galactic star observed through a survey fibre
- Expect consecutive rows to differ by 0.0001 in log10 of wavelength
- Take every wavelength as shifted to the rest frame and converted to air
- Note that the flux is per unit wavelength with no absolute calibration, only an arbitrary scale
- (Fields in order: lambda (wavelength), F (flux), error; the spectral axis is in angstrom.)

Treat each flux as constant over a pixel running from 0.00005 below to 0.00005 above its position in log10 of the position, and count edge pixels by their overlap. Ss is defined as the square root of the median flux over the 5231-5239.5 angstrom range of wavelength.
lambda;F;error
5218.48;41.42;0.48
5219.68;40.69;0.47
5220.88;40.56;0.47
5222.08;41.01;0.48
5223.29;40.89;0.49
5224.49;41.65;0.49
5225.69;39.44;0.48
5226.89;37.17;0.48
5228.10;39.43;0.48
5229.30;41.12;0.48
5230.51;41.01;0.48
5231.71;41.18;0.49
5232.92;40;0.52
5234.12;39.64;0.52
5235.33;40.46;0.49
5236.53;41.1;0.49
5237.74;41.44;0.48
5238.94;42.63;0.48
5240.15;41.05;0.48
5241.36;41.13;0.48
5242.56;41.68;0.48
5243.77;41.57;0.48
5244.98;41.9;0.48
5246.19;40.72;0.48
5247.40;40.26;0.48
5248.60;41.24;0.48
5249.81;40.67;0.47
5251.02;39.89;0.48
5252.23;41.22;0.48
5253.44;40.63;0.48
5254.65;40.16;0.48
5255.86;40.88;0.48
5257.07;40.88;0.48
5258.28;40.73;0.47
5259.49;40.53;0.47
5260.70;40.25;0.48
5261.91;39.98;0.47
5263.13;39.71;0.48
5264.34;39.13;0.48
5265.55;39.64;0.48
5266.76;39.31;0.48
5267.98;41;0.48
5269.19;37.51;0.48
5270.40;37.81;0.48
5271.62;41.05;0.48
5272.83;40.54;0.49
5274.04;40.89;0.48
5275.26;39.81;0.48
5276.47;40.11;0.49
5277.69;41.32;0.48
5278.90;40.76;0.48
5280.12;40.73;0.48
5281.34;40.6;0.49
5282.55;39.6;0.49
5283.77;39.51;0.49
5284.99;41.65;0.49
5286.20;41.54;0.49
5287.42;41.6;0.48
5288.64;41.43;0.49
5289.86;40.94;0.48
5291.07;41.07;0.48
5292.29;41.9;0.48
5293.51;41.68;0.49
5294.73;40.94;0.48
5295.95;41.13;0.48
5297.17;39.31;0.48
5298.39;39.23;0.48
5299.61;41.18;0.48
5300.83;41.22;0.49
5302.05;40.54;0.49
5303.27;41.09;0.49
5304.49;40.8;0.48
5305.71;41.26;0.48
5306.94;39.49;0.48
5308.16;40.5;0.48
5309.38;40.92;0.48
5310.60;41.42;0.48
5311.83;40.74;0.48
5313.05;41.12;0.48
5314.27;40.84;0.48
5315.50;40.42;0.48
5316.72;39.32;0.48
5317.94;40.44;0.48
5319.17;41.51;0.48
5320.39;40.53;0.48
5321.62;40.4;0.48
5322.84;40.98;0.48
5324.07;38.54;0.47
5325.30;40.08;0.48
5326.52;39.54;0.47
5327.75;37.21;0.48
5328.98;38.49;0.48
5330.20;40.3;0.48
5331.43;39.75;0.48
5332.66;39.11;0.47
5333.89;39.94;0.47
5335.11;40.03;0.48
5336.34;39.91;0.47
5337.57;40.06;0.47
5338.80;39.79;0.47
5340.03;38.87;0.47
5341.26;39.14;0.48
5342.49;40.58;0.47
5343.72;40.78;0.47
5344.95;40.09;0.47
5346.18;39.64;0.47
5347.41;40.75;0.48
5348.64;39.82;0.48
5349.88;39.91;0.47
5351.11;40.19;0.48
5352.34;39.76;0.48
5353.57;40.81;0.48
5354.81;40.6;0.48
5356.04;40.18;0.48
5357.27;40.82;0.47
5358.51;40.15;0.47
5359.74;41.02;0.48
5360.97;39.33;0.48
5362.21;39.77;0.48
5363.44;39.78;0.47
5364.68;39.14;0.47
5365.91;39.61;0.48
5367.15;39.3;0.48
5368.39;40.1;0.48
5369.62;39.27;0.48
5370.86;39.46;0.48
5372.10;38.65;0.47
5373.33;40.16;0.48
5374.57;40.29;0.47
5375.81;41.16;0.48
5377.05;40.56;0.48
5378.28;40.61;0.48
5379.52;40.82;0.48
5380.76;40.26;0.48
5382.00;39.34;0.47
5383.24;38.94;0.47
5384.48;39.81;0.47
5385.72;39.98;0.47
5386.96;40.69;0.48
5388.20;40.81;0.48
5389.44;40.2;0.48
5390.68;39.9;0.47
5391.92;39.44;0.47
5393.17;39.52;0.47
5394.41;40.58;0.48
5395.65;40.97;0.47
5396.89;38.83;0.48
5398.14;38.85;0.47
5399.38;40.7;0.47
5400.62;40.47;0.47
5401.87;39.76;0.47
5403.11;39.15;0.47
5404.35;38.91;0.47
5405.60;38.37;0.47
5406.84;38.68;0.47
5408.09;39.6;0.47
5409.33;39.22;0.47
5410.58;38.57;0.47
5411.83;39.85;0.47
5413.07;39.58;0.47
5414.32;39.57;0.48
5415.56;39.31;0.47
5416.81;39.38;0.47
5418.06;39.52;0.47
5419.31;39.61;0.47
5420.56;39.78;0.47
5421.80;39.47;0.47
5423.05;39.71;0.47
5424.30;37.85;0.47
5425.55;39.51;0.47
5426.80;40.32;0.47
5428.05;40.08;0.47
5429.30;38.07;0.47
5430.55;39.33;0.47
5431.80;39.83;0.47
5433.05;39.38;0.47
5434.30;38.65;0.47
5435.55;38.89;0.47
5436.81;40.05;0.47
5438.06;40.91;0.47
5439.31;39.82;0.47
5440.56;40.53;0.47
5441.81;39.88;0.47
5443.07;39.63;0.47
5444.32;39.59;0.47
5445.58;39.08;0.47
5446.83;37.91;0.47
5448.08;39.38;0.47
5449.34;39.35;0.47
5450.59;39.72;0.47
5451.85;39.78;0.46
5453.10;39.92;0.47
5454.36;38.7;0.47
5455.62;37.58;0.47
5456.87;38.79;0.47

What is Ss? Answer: 6.41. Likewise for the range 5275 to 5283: 6.37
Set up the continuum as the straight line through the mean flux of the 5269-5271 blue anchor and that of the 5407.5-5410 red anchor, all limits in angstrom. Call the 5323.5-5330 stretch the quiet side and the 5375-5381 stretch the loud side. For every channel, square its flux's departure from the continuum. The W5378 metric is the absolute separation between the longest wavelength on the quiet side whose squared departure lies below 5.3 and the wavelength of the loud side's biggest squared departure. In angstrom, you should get 46.8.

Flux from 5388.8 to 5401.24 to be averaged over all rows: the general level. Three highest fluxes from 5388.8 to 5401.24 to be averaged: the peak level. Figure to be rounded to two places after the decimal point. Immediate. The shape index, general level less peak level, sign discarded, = 0.80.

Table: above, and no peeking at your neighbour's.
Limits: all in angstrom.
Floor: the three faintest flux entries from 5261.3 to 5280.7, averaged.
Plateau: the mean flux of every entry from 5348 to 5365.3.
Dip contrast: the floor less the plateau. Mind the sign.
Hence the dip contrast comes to -1.9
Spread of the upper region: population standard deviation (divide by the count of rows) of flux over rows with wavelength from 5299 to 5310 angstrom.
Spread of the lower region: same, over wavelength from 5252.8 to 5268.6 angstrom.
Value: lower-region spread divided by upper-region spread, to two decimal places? 1.14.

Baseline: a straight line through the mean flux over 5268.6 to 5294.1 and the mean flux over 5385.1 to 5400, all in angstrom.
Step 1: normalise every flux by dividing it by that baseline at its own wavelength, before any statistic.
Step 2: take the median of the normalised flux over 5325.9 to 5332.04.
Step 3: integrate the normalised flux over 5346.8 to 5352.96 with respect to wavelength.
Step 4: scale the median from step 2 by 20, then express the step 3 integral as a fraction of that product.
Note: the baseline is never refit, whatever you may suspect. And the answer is 0.313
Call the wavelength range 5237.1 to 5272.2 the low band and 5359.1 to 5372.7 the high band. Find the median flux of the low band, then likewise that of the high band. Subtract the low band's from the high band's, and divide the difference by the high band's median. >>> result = -0.032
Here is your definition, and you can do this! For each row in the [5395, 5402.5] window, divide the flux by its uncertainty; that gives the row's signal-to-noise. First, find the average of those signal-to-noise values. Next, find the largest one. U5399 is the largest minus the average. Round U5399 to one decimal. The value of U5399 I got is 2.5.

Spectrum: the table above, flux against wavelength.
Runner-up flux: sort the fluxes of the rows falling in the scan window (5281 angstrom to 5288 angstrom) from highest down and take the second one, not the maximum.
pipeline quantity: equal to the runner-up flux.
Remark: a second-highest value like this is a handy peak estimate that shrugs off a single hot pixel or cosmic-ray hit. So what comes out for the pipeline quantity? 41.6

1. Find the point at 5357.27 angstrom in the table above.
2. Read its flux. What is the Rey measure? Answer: 40.82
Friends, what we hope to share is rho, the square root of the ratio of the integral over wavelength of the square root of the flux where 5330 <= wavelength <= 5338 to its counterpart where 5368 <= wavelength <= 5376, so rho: 1.00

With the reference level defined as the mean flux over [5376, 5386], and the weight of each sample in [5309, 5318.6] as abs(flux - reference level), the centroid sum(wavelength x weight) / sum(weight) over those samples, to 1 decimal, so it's 5312.9 angstrom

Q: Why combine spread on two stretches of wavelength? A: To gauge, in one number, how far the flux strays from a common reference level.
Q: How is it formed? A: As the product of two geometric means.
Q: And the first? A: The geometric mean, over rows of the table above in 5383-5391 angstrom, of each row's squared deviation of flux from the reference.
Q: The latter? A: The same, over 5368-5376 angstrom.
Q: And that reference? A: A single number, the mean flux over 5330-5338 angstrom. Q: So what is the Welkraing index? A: 0.02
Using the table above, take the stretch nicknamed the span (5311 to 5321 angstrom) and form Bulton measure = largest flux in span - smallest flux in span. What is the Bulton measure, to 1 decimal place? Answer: 2.2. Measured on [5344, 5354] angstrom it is 1.2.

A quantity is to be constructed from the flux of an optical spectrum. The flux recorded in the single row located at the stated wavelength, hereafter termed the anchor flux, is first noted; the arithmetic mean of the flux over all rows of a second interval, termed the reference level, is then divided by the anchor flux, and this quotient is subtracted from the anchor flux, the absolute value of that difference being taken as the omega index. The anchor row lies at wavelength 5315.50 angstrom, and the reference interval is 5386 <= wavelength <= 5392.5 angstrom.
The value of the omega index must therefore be 39.4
